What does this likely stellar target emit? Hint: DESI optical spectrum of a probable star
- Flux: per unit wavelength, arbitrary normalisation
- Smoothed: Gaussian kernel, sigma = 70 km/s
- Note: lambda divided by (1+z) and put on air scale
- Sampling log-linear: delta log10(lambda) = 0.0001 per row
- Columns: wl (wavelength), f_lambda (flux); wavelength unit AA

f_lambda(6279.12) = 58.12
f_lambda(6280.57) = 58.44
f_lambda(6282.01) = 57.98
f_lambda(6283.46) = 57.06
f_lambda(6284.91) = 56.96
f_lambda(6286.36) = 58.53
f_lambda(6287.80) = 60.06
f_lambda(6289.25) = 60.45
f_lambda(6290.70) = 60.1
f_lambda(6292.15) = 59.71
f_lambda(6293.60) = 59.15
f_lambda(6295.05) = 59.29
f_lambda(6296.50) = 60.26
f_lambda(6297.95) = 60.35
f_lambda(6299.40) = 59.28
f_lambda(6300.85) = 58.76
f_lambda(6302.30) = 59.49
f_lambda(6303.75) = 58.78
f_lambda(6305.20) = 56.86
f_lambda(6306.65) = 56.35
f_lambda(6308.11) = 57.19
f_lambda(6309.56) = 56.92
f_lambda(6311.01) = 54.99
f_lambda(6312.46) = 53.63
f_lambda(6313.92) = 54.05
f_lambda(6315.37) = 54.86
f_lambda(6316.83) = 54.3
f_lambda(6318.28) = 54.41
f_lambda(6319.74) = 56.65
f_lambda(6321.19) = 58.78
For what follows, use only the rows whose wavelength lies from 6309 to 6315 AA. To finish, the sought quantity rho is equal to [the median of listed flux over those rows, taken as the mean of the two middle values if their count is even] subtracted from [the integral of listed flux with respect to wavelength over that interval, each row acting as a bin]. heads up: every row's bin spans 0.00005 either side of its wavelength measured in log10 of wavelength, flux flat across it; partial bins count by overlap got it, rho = 275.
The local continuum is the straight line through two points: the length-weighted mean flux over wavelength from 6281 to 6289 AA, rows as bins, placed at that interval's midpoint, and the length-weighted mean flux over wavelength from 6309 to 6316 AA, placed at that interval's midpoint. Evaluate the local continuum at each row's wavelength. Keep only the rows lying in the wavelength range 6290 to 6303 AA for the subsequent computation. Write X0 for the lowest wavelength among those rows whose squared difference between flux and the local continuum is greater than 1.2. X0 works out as 6290.70 AA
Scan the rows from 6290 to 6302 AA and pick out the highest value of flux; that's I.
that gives 60.35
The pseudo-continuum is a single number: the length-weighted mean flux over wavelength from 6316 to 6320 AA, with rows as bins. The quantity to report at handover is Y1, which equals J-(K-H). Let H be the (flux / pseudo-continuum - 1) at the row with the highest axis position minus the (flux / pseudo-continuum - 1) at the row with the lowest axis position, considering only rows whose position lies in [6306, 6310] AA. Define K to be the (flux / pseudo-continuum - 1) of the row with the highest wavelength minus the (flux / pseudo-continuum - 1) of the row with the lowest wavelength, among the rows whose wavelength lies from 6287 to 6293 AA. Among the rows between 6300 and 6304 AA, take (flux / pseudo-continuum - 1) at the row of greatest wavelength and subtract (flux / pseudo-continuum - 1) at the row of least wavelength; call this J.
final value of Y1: 0.017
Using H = 0.01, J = 0.000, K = -0.01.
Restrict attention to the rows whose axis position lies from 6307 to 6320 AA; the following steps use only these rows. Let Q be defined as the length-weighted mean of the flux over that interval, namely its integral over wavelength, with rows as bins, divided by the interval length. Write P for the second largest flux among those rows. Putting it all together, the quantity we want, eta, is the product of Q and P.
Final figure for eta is 3140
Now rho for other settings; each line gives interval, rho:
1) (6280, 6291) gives 587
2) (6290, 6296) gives 298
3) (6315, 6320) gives 220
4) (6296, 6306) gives 532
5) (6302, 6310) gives 403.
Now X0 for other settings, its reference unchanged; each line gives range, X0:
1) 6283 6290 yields 6283.46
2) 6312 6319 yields 6312.46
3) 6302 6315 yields 6302.30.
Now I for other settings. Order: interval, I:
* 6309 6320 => 56.92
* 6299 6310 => 59.49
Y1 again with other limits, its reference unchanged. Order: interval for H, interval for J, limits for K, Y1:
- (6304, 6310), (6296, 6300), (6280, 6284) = 0.008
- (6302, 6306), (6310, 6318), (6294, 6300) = -0.060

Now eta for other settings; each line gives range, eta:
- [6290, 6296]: 3556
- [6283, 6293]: 3547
